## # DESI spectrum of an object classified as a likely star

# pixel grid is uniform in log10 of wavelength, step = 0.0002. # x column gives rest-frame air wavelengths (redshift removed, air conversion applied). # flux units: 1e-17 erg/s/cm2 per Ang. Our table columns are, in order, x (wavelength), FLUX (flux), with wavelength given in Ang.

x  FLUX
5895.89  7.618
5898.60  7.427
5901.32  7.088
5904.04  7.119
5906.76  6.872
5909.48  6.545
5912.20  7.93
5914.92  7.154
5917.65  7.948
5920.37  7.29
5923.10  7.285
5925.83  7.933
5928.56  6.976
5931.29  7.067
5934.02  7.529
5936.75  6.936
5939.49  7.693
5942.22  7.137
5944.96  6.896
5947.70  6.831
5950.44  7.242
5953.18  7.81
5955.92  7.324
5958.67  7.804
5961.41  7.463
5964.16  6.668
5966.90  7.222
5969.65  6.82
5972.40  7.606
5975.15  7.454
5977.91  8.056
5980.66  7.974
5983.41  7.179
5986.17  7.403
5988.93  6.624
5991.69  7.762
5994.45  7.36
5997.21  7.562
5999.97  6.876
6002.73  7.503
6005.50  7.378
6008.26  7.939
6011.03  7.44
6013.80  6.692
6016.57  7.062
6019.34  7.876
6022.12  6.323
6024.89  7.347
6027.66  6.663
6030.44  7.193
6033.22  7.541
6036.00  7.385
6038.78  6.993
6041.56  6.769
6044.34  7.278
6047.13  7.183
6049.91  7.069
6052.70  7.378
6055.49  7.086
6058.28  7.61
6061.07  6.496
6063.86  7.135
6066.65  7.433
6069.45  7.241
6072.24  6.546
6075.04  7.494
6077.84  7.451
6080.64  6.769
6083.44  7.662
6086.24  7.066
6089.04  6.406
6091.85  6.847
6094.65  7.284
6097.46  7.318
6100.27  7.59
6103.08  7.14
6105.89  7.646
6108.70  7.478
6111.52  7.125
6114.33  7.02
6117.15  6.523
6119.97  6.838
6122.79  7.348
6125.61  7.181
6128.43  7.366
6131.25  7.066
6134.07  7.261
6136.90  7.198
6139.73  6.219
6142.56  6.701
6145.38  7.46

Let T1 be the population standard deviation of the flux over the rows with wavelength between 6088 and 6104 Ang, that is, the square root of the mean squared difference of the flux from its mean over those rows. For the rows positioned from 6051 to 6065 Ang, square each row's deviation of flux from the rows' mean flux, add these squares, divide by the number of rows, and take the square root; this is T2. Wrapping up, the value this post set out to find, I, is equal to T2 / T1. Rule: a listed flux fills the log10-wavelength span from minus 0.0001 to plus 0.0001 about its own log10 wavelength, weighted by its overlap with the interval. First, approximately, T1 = 0.381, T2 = 0.373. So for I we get 0.98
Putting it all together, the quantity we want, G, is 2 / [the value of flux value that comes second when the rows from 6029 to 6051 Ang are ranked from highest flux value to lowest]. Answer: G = 0.271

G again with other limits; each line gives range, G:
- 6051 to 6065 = 0.271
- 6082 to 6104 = 0.264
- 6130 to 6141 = 0.278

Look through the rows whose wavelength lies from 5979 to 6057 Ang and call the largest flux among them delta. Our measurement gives 7.974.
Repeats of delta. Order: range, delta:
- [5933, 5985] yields 8.056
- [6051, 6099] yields 7.662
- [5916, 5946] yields 7.948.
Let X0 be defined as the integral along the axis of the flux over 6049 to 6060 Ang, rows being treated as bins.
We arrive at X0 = 80.0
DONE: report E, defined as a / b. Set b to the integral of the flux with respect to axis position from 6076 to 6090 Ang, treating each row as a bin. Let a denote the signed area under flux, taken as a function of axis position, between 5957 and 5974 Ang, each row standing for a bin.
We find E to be 1.2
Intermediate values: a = 124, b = 99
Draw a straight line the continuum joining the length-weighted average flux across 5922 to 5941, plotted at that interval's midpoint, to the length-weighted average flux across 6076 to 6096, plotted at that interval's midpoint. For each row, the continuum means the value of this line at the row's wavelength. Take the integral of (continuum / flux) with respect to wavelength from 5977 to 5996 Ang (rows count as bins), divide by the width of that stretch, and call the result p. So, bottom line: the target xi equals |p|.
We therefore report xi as 0.98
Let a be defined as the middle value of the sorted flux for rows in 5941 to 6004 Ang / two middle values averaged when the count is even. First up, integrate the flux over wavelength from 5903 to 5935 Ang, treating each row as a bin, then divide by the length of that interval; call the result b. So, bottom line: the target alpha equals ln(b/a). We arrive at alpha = -0.008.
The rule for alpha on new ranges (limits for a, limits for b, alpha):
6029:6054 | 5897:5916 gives -0.003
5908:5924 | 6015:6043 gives -0.024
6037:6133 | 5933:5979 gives 0.022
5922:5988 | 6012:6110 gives -0.020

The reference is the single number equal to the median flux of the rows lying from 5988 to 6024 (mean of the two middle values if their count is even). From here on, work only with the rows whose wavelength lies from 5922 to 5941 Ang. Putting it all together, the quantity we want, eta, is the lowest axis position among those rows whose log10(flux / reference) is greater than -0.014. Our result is 5923.10 Ang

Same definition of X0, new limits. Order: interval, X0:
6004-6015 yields 81.1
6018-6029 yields 77.6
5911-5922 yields 83.3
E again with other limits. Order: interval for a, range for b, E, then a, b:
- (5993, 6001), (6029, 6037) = 1.0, 58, 59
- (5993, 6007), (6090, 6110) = 0.7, 103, 146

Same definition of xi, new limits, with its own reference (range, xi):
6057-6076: 1.00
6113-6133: 1.00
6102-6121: 0.99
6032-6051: 1.00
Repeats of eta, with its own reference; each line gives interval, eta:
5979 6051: 5980.66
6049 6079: 6052.70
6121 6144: 6122.79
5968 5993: 5972.40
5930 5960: 5934.02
